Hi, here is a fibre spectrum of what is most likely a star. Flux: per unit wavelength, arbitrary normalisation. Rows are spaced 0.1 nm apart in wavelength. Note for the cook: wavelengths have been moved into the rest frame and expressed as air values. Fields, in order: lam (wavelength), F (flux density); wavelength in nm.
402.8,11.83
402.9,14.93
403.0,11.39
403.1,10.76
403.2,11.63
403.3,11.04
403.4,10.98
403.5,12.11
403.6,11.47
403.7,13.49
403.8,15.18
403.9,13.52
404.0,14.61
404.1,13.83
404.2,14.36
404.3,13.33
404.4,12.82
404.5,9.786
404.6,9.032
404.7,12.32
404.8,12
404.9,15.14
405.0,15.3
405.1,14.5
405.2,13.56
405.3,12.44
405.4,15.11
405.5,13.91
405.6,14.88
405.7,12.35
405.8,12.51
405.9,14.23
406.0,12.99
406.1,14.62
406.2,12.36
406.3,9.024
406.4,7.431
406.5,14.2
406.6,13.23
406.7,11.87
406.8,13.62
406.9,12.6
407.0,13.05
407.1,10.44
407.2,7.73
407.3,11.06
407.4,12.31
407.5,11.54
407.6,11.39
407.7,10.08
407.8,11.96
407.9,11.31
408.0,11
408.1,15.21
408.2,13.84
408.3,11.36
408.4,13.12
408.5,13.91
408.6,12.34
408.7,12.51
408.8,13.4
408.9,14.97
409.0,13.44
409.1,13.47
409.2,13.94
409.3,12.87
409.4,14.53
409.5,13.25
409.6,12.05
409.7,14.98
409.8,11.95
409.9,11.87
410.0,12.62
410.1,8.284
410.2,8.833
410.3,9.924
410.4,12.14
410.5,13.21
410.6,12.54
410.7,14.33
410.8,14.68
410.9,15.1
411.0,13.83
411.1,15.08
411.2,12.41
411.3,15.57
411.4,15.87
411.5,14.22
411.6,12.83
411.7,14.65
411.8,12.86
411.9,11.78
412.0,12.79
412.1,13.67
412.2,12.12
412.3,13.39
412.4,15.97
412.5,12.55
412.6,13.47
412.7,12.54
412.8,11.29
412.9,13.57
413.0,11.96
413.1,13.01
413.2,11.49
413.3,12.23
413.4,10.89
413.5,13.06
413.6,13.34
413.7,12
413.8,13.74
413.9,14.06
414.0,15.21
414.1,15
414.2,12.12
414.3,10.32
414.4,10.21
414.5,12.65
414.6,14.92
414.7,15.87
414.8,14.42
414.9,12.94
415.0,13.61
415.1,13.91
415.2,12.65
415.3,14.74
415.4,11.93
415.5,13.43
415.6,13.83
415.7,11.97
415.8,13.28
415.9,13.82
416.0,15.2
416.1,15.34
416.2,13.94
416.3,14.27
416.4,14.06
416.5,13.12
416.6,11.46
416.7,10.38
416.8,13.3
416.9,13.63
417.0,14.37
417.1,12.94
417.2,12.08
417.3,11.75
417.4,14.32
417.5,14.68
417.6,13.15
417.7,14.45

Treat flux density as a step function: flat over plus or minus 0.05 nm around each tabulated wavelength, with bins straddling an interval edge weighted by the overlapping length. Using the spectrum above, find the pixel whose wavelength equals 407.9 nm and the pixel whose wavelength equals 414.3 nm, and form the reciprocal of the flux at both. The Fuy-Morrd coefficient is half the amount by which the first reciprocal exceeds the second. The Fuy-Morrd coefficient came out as -0.004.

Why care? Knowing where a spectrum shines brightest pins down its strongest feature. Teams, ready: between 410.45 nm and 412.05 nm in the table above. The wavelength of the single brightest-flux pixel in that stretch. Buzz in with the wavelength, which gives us 411.4 nm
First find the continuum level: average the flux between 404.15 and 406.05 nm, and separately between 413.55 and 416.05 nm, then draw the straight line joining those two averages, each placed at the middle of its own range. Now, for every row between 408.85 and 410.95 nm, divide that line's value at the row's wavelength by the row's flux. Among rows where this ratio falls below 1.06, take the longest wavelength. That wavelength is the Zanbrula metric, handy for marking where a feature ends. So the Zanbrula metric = 410.9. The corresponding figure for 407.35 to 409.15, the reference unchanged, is 409.1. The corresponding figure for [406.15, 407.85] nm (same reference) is 407.0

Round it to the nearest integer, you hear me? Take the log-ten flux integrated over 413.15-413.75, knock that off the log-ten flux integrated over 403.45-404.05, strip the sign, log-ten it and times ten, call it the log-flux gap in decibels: -16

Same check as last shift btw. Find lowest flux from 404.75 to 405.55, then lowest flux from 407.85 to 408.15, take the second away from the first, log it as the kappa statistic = 1.0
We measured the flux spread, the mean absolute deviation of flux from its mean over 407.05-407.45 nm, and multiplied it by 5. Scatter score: 6.6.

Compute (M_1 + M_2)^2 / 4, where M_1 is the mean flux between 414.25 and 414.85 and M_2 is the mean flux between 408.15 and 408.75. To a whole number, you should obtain 168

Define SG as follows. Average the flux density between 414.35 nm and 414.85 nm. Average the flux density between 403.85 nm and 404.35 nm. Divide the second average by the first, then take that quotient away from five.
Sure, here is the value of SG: 3.98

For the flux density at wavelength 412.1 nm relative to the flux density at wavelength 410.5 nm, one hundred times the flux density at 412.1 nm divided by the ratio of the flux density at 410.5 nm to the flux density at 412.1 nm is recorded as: 1415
